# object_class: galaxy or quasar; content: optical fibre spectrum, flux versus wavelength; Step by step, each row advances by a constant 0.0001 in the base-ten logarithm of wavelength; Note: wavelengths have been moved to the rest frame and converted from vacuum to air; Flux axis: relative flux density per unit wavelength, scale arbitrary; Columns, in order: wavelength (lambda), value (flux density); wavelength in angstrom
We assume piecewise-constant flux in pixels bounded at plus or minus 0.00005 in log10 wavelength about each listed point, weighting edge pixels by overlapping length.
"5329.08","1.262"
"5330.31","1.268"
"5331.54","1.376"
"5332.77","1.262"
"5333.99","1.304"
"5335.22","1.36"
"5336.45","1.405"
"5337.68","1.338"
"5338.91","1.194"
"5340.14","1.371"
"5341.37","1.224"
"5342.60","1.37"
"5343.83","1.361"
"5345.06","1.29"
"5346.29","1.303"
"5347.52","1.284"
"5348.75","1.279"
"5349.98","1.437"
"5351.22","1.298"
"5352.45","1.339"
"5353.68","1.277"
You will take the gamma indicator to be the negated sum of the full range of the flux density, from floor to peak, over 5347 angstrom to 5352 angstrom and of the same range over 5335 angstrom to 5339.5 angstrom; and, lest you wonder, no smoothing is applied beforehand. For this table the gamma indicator -0.37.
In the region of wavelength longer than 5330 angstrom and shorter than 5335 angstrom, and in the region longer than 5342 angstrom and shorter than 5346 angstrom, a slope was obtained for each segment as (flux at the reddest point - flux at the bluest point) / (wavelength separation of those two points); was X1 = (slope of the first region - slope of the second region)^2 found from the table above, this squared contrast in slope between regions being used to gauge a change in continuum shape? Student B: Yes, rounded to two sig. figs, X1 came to 0.0018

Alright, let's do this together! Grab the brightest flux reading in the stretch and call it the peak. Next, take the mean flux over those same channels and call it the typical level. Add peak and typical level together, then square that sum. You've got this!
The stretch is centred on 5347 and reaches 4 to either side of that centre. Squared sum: 7.6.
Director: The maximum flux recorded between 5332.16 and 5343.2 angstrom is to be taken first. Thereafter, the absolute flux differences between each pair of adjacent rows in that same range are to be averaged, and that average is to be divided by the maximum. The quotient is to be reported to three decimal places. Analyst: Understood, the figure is 0.073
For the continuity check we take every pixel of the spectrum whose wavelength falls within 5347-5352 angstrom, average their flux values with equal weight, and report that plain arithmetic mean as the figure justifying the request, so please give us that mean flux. 1.325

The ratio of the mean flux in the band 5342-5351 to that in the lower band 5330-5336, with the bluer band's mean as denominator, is 1.01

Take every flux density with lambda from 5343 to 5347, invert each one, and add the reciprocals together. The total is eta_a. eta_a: 2.3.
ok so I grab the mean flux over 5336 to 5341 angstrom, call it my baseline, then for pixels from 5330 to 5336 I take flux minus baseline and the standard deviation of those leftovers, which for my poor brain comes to 0.05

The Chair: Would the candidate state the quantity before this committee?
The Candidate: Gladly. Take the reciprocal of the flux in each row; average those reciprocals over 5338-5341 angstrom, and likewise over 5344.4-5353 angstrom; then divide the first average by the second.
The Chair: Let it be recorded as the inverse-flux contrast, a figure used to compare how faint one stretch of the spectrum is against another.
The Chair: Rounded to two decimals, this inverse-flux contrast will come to 1.03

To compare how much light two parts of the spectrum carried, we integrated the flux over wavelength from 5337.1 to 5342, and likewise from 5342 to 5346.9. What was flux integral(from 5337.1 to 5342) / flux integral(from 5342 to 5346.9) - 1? -0.038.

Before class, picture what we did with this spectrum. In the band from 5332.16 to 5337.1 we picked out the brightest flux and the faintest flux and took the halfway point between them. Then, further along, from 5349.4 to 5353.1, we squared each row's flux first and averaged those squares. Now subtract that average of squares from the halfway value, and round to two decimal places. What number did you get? -0.51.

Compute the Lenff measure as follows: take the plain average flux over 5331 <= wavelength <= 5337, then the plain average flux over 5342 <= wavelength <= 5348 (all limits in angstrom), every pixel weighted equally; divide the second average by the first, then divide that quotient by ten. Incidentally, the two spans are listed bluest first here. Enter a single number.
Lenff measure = 0.099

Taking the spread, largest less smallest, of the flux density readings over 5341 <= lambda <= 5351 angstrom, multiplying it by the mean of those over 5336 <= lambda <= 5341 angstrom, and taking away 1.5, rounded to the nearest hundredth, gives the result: -1.22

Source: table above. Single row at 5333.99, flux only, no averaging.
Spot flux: 1.304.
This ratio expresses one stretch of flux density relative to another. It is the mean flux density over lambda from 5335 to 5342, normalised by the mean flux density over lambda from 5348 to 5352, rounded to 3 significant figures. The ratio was 0.983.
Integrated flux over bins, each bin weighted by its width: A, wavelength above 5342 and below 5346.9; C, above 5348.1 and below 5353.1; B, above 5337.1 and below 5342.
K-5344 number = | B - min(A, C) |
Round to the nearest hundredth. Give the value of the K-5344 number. 0.25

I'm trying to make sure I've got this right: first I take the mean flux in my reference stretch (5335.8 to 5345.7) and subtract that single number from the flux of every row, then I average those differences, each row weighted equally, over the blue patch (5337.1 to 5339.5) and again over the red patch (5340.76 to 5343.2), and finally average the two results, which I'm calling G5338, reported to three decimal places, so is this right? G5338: -0.038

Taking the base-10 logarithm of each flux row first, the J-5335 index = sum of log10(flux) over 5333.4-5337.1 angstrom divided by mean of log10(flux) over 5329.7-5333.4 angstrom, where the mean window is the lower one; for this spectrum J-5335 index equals 3.5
